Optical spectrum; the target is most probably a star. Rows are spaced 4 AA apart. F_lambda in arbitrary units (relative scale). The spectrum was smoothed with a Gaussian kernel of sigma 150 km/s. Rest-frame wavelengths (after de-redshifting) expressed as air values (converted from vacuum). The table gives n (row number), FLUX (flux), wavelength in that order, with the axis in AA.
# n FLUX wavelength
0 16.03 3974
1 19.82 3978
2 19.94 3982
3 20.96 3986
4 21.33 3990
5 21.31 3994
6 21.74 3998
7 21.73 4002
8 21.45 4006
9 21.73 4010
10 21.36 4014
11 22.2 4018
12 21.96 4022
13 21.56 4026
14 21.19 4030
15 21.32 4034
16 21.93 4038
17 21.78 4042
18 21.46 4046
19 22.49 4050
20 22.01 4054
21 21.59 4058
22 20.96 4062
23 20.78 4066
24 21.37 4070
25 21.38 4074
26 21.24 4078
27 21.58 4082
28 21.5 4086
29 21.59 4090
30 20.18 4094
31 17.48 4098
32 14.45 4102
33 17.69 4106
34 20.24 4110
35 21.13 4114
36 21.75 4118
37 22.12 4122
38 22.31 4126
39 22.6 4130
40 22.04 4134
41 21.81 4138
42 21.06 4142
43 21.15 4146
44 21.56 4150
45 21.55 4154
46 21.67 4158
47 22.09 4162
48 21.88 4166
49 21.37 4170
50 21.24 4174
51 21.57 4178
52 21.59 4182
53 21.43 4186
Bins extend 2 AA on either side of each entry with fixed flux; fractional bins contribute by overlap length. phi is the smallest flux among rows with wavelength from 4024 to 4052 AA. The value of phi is 21.19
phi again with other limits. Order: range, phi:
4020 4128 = 14.45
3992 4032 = 21.19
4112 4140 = 21.13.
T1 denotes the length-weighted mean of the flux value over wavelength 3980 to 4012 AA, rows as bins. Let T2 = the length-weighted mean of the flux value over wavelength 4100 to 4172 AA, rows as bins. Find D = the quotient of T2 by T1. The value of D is 0.988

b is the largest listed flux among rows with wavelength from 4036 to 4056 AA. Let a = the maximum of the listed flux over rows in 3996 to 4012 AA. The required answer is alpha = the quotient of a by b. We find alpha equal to 0.97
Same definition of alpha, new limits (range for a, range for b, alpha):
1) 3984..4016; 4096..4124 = 0.98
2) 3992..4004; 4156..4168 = 0.98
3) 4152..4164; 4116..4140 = 0.98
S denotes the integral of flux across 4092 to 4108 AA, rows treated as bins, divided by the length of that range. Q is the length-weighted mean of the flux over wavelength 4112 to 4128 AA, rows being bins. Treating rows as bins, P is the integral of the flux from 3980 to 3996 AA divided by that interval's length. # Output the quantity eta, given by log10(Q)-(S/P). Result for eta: 0.503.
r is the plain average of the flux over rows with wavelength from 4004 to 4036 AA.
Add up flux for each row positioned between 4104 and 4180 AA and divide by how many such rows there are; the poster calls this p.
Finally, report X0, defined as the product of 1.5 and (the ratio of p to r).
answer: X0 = 1.49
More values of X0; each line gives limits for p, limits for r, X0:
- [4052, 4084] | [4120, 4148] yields 1.47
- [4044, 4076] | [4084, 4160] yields 1.56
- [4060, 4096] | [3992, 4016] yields 1.47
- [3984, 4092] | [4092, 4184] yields 1.55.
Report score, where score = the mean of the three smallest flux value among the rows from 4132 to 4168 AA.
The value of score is 21.3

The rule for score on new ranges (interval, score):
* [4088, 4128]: 16.5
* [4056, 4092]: 21.0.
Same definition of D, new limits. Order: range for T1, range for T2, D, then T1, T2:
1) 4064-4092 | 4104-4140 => 0.998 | 21.3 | 21.3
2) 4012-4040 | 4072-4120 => 0.925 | 21.6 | 20.0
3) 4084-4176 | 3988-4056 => 1.038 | 20.9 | 21.7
